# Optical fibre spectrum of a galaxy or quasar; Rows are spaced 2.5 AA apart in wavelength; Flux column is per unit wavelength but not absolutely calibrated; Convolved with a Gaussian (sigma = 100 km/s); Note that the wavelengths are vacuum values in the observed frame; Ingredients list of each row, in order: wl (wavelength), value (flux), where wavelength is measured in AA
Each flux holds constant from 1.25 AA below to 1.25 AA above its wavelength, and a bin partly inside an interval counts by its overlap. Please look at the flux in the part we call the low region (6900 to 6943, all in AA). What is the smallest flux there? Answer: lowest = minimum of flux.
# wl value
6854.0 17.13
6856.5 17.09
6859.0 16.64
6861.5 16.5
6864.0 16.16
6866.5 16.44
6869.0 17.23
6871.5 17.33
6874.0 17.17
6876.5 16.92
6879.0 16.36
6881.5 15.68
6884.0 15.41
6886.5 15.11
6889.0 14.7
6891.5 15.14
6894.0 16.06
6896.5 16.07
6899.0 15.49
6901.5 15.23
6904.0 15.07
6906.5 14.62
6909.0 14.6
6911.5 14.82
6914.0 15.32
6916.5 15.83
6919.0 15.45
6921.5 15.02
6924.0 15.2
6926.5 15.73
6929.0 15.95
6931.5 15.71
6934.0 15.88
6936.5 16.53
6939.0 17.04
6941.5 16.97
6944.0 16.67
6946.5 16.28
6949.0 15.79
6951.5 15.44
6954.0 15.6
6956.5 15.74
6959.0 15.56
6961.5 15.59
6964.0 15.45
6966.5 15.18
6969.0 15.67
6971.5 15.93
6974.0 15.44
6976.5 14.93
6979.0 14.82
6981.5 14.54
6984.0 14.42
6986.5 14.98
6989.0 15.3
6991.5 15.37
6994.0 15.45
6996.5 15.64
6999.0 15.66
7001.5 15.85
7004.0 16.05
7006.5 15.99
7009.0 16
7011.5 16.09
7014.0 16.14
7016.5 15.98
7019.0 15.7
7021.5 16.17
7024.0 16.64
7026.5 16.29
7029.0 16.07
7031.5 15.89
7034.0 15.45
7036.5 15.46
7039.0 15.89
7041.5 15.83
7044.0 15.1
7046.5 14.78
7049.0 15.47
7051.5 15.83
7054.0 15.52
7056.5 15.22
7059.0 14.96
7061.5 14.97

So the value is 14.6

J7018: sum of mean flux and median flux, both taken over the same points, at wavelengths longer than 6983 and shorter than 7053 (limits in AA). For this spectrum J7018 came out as 31.5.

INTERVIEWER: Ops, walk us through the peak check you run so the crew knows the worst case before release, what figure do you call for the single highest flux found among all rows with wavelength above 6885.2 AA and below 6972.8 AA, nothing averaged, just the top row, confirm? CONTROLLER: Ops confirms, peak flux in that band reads 17.04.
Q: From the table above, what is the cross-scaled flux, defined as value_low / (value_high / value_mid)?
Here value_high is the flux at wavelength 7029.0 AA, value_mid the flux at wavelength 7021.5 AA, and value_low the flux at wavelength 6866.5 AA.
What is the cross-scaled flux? 16.5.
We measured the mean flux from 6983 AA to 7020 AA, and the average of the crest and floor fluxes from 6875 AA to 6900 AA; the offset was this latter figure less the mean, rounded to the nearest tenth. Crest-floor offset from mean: 0.2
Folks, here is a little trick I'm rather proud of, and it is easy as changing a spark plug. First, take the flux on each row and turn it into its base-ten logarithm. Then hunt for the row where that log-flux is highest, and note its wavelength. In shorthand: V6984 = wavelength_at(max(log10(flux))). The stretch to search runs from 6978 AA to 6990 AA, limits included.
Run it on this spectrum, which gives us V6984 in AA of 6989.0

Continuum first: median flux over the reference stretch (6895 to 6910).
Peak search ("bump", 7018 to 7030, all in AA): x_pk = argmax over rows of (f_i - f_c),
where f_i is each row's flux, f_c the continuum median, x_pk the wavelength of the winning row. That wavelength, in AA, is 7024.0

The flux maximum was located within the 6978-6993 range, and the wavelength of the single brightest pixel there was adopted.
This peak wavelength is 6991.5 AA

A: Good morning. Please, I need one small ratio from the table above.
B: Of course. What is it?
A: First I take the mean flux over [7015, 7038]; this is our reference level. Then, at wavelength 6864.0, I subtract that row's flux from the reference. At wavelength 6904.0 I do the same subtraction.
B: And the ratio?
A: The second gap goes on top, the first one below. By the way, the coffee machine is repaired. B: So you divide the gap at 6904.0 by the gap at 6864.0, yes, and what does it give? -4.5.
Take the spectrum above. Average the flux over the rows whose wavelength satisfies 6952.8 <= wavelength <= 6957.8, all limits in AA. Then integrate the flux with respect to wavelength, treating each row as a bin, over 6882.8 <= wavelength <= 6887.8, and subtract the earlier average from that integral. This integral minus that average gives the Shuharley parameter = 61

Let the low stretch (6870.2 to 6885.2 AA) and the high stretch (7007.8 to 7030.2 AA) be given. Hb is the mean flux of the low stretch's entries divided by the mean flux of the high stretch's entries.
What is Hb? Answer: 1.02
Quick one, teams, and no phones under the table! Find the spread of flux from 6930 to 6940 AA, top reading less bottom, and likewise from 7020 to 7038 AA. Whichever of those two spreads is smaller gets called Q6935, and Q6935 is 1.2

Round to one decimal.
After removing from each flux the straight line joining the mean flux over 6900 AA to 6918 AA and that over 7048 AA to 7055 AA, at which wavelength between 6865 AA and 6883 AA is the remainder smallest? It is 6881.5 AA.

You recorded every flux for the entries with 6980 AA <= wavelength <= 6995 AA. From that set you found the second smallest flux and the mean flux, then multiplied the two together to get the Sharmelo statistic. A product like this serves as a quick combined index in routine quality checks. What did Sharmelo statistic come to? 218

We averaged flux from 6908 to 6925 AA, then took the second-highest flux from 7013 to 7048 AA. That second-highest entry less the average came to 1.1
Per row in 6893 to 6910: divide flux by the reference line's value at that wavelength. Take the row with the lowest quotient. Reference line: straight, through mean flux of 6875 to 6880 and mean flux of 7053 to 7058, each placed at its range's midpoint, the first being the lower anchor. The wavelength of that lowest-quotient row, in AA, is 6909.0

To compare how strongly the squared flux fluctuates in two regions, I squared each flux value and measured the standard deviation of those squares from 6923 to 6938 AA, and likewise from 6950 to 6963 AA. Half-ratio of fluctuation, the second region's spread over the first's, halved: 0.12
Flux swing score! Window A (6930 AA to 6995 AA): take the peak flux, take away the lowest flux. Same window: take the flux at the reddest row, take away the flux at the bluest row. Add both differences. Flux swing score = 2.4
